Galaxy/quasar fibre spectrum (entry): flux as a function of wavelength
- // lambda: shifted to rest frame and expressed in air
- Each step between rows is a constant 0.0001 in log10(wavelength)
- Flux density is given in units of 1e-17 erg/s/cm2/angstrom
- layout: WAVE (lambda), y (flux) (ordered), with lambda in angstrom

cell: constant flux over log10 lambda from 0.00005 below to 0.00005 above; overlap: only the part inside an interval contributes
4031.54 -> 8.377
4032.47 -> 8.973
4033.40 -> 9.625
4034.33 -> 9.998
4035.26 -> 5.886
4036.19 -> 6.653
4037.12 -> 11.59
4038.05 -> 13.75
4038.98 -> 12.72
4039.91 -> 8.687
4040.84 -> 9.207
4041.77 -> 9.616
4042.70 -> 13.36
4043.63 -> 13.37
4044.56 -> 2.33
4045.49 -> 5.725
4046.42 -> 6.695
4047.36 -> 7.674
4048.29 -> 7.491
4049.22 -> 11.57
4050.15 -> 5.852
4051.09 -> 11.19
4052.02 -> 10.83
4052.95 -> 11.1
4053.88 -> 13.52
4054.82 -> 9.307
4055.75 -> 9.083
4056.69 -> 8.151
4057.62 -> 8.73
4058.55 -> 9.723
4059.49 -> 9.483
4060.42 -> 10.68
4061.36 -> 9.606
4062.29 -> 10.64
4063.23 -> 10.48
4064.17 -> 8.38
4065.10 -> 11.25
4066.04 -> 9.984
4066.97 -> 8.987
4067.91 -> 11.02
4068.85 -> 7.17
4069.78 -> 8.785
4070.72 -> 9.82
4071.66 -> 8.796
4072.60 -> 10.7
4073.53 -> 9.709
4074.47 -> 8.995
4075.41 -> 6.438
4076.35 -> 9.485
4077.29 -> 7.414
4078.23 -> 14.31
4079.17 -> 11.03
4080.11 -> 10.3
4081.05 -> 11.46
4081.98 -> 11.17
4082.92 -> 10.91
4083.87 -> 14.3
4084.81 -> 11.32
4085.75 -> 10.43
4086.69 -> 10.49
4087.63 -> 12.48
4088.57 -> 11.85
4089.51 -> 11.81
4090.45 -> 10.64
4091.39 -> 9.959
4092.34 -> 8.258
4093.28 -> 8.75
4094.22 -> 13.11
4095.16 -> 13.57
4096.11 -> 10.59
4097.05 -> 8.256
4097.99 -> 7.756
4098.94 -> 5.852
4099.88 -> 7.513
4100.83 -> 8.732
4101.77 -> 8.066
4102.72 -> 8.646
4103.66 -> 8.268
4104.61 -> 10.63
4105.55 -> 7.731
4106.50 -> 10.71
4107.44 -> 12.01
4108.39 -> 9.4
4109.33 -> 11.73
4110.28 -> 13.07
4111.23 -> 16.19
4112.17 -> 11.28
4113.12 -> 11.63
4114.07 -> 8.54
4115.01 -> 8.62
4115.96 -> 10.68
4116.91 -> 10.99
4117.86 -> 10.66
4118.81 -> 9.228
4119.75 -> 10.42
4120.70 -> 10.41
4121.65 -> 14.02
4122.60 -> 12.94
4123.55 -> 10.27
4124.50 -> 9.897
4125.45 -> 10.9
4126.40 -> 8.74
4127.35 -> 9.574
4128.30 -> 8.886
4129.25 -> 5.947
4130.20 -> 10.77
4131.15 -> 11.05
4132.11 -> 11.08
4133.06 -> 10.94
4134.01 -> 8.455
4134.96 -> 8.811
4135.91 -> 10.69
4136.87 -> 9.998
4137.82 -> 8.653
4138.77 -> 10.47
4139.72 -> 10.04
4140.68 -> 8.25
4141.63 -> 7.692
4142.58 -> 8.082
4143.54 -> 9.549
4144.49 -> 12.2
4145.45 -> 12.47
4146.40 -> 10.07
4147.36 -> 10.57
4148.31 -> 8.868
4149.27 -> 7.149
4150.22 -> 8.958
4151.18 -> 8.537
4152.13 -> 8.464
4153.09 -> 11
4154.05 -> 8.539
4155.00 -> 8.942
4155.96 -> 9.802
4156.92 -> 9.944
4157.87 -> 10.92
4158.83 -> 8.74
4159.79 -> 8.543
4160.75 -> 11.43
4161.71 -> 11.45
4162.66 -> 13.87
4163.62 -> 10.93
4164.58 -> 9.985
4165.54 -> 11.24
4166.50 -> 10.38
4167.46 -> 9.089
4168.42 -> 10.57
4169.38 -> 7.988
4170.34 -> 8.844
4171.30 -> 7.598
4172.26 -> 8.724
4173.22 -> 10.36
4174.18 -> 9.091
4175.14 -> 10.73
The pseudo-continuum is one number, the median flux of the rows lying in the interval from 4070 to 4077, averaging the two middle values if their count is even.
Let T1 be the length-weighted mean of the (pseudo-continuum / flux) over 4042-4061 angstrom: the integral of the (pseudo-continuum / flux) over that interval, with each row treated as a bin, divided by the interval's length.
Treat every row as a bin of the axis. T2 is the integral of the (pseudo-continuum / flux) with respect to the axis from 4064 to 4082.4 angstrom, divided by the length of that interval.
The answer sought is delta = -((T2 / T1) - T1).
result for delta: 0.35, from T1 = 1.19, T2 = 1.00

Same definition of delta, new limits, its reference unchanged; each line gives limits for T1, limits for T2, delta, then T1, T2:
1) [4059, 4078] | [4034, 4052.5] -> -0.17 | 1.03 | 1.23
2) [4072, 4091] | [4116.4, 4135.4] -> -0.14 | 0.91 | 0.96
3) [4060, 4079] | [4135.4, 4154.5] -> 0.01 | 1.01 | 1.02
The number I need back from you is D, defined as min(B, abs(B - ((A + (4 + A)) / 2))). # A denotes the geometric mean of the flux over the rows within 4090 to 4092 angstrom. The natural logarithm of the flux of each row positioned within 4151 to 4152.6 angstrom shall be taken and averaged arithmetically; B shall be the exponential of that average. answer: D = 3.8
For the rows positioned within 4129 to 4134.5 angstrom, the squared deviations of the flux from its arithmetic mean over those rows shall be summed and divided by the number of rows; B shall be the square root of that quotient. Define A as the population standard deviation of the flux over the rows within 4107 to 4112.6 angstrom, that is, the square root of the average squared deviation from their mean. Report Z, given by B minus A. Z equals -0.15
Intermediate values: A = 2.1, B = 1.9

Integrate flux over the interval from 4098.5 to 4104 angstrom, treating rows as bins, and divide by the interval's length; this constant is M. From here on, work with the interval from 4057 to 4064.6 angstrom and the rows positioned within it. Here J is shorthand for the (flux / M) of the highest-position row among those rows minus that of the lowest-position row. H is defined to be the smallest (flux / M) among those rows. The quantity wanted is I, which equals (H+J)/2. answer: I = 0.51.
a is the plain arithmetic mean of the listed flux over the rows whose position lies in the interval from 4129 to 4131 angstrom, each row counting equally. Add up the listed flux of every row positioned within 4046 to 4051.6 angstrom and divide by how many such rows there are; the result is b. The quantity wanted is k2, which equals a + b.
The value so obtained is 17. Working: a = 8.4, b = 8.4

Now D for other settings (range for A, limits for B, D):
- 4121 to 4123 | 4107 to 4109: 4.8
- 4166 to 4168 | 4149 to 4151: 3.7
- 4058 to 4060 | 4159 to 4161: 1.7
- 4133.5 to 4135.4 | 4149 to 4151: 2.6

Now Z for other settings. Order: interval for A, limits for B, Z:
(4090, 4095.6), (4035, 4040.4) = 0.98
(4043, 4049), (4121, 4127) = -1.47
